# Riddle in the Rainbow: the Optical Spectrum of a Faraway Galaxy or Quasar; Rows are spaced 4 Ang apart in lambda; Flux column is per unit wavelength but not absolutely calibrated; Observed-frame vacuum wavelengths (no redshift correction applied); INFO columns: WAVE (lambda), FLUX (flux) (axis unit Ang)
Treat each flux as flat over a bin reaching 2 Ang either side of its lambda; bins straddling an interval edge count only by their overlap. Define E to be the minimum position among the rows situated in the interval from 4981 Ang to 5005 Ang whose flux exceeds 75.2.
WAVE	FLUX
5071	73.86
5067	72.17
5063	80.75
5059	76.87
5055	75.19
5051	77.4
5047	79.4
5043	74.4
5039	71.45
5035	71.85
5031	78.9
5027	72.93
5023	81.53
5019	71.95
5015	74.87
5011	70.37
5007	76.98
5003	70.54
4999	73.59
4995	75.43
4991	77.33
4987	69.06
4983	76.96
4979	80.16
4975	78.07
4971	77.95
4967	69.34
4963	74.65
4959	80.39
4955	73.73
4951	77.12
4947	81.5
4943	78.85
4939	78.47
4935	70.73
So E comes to 4983 Ang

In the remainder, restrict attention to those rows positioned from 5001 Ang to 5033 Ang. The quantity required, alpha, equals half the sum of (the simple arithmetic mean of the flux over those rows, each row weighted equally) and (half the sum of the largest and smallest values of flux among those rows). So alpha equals 75.4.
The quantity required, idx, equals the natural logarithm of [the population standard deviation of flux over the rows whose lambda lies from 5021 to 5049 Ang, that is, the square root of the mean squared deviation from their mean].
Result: 1.33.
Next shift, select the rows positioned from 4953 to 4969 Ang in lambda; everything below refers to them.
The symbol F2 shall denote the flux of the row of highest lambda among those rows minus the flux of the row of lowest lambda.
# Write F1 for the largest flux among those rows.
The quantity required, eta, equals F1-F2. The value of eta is 84.8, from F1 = 80.39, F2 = -4.4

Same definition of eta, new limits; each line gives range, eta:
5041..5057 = 78.6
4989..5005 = 84.1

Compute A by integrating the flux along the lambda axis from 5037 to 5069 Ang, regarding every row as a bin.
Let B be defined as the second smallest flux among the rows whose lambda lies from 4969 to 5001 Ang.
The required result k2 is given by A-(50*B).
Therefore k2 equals -1249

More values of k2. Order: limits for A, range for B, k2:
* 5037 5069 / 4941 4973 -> -1256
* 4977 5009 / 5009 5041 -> -1172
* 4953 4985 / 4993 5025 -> -1082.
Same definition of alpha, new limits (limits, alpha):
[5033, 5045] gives 72.7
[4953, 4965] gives 76.7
